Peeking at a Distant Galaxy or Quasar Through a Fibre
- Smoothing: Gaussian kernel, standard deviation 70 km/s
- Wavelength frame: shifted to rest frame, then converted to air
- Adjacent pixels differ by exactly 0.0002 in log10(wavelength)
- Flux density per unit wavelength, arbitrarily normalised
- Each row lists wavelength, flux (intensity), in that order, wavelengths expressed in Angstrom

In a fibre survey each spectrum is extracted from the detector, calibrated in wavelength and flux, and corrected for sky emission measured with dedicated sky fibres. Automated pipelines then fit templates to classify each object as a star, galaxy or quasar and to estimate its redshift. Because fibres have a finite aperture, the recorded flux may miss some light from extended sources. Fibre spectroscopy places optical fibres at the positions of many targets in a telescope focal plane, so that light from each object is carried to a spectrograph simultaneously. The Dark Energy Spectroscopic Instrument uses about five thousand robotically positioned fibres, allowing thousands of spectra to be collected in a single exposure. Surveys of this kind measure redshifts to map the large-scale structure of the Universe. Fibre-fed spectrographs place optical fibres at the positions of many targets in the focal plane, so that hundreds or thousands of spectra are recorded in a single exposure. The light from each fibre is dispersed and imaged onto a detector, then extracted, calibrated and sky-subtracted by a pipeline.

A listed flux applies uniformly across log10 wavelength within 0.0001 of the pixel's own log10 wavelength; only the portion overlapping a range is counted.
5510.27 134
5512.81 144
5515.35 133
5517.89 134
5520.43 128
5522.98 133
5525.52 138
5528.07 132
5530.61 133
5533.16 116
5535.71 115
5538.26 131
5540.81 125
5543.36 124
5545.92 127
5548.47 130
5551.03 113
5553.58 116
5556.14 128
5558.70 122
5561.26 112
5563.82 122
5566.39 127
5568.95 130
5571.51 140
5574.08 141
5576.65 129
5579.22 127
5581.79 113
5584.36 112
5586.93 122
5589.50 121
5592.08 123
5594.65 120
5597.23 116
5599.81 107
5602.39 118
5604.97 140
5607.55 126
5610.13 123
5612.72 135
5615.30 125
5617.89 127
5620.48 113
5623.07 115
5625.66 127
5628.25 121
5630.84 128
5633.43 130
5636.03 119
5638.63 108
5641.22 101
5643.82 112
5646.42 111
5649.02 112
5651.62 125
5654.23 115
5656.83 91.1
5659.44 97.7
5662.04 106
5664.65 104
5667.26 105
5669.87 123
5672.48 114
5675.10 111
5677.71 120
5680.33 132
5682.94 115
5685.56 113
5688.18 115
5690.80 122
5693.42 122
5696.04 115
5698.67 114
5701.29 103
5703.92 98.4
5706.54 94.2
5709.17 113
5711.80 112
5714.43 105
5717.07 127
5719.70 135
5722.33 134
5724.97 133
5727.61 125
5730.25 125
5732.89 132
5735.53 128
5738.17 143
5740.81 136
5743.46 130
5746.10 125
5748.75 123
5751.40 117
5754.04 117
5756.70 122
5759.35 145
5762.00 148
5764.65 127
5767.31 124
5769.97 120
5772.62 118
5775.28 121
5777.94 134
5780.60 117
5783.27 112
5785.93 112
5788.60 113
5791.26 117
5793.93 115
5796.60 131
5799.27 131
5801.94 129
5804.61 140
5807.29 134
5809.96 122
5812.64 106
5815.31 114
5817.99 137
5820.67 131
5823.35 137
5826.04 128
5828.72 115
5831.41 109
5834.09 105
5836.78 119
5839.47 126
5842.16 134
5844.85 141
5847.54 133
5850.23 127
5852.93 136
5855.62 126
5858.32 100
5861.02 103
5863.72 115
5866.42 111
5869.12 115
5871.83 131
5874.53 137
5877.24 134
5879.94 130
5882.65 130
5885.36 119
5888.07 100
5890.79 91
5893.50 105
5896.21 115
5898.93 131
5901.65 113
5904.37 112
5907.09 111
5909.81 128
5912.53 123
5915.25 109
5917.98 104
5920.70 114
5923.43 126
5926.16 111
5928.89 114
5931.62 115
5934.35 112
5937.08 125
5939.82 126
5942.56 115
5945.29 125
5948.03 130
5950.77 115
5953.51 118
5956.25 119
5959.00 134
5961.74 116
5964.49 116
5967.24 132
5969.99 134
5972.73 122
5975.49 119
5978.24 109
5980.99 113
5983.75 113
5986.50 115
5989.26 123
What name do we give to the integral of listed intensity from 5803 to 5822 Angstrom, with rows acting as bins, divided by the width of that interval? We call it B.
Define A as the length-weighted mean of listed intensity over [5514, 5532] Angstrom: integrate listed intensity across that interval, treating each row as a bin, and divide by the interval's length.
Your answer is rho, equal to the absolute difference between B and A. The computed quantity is 7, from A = 133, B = 126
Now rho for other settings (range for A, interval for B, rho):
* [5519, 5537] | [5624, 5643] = 9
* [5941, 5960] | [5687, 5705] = 9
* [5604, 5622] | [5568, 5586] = 1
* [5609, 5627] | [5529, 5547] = 1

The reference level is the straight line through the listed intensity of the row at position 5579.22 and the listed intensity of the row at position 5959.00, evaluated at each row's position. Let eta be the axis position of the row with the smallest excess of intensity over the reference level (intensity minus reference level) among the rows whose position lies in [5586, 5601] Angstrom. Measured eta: 5599.81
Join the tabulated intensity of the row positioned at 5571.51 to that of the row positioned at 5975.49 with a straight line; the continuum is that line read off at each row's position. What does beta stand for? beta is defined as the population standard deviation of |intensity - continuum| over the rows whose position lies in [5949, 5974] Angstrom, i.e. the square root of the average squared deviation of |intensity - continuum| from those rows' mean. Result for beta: 5.2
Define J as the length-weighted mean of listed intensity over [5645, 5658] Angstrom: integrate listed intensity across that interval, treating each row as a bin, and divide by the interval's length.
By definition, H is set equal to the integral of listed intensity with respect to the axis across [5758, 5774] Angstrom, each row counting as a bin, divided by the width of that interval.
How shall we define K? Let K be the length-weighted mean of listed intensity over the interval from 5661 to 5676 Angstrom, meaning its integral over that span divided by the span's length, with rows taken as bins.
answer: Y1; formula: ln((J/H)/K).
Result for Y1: -4.87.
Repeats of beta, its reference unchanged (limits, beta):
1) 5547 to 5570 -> 6.8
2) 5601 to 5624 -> 7.5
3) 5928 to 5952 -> 1.9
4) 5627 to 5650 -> 8.7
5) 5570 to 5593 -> 9.0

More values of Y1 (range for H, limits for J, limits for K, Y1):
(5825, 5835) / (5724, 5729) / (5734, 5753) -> -4.74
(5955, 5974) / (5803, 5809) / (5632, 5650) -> -4.65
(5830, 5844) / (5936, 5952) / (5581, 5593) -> -4.75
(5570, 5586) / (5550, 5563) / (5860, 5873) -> -4.81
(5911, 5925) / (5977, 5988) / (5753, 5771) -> -4.89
